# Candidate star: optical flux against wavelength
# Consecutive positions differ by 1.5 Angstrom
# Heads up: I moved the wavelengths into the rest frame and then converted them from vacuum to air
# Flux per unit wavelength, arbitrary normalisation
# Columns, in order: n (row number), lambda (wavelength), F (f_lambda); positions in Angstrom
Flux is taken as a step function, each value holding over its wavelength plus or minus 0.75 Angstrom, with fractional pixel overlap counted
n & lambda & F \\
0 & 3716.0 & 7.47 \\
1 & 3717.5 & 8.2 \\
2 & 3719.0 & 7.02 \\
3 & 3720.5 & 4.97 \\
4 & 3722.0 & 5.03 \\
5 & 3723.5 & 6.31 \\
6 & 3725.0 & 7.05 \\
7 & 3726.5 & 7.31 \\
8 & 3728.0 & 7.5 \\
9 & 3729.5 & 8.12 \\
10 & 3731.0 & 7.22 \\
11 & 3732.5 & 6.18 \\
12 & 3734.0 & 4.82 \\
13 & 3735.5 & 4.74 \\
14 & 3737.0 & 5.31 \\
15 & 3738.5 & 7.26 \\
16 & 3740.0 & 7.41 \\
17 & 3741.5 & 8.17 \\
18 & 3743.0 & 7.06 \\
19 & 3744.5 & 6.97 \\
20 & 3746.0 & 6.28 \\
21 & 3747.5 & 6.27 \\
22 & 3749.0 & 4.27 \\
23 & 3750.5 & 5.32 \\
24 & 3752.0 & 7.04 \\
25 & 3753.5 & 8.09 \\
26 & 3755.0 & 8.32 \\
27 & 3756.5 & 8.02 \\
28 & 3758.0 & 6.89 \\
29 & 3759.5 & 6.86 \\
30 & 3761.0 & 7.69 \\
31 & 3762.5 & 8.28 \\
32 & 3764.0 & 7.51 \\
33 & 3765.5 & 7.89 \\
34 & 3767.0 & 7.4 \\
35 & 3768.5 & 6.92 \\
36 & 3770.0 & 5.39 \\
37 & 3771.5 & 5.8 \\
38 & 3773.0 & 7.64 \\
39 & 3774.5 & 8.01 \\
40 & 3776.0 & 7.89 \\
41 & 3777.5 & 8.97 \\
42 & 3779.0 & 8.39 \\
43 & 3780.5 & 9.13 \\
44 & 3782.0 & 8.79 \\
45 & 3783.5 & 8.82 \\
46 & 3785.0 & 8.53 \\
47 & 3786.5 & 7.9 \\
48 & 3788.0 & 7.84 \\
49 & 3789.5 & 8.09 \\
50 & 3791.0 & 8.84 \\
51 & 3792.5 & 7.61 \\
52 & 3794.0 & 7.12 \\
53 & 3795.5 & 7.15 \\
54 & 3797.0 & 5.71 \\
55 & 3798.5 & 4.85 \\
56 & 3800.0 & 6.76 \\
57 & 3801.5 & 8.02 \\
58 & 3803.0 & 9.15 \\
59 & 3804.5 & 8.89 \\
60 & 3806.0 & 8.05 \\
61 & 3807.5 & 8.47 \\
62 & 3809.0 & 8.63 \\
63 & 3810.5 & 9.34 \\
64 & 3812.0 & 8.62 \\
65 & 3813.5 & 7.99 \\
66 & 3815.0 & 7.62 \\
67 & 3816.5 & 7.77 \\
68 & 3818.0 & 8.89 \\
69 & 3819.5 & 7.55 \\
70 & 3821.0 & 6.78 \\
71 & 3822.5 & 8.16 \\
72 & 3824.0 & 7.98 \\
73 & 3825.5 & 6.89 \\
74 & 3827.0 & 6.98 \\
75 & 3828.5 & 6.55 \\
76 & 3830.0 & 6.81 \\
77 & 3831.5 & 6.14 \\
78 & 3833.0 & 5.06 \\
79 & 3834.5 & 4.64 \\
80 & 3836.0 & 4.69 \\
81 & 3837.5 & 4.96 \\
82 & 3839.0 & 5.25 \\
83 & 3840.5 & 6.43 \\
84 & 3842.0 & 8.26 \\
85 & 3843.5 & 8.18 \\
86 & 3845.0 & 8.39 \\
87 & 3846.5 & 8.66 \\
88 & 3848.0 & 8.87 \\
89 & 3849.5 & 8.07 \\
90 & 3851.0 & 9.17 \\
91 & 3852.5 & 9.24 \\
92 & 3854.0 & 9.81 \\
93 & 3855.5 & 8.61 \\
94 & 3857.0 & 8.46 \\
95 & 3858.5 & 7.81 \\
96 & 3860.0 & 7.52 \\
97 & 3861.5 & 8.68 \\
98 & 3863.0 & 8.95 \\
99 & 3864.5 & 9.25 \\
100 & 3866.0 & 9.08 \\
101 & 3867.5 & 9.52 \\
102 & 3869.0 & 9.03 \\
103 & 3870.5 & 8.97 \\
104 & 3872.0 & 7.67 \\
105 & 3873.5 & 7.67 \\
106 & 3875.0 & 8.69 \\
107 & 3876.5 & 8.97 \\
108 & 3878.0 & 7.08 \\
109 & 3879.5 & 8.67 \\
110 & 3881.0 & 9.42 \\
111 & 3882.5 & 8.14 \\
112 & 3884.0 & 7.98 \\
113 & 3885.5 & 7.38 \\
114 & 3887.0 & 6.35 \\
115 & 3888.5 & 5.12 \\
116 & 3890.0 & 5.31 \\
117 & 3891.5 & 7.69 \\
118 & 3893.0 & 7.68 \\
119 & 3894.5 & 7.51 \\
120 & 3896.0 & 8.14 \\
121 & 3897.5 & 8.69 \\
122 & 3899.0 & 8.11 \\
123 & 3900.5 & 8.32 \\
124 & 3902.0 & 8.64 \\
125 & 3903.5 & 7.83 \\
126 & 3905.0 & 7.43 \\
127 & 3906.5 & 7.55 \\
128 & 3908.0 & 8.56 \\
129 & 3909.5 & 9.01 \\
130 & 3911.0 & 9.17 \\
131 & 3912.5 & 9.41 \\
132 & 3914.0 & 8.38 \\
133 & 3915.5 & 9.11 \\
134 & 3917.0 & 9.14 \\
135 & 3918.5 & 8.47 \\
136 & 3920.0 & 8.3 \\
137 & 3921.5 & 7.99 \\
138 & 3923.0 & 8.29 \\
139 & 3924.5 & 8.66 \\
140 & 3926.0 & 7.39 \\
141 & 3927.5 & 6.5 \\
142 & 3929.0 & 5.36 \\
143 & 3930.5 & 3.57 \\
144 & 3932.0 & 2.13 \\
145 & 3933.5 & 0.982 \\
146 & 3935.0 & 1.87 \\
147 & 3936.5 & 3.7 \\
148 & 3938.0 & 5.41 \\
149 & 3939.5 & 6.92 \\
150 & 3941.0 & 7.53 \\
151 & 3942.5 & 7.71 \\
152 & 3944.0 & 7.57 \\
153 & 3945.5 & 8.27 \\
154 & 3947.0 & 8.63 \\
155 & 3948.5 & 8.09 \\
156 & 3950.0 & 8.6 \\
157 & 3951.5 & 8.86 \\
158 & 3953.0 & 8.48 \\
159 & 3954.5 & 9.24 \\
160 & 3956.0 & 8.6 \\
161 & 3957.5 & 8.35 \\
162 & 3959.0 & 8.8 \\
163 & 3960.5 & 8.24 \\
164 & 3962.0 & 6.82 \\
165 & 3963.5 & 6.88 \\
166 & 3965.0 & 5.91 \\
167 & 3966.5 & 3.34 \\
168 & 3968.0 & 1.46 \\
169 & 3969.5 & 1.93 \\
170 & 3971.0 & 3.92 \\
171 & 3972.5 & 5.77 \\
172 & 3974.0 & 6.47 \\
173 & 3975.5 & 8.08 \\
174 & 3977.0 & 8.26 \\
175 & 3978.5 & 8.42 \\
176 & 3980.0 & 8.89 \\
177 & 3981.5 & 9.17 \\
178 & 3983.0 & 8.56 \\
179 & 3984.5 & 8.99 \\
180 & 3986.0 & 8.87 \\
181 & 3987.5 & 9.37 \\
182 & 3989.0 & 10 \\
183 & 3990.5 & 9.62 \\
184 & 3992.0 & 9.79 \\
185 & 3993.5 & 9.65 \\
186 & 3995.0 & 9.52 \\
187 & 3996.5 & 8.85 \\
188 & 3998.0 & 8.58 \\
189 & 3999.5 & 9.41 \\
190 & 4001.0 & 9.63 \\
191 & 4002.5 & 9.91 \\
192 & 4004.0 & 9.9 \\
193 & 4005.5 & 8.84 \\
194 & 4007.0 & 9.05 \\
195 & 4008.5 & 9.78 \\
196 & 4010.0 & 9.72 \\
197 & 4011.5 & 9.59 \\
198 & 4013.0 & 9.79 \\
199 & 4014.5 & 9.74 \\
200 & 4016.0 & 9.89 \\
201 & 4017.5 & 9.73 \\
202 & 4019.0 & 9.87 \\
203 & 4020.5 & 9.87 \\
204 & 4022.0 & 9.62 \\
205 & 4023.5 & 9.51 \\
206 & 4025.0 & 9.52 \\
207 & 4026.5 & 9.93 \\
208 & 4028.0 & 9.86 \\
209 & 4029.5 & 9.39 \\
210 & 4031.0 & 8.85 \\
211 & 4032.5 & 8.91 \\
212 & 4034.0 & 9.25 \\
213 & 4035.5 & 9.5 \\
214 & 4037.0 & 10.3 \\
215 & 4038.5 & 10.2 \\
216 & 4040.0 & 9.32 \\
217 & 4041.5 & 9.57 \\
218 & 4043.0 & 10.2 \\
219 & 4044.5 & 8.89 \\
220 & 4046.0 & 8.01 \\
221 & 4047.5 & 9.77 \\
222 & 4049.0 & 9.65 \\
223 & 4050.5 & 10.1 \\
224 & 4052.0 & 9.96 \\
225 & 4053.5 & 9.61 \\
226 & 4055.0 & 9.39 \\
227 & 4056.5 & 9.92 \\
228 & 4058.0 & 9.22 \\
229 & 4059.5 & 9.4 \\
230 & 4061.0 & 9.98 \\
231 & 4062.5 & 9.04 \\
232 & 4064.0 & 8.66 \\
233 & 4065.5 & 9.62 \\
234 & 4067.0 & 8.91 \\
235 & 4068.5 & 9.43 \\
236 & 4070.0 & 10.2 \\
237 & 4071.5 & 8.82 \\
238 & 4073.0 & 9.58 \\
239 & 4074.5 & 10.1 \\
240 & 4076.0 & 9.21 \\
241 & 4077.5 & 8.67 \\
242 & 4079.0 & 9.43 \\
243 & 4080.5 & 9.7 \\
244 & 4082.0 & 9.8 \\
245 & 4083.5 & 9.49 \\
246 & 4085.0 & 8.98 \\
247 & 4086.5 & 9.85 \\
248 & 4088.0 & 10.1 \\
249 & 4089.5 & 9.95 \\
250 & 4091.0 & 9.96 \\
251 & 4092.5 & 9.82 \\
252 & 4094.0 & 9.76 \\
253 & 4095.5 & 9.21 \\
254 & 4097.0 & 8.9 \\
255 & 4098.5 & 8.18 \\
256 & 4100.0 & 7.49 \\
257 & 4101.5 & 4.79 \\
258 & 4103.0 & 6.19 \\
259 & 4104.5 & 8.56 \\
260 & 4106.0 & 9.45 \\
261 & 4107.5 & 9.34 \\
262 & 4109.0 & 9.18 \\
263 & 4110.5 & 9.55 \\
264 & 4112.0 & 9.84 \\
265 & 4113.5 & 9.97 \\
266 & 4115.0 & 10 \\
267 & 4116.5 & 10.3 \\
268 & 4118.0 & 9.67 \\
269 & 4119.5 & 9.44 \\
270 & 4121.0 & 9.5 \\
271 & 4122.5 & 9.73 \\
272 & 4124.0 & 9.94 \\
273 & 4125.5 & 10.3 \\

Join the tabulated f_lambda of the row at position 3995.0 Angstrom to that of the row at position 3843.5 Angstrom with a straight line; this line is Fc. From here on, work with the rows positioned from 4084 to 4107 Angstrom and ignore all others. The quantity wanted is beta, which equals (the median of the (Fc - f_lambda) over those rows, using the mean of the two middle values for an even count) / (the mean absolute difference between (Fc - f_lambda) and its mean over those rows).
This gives 1.02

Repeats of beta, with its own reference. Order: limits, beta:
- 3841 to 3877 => -0.85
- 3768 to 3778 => -0.08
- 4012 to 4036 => 0.21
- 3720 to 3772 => 0.35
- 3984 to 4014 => -0.08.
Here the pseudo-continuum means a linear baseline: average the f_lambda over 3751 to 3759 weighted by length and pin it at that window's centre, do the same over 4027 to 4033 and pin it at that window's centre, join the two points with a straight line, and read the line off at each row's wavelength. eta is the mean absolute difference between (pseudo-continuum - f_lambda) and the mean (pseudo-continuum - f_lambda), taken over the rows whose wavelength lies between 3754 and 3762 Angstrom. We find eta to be 0.55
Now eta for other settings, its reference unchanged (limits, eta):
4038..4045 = 0.45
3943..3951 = 0.32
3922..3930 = 1.06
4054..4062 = 0.29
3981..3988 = 0.22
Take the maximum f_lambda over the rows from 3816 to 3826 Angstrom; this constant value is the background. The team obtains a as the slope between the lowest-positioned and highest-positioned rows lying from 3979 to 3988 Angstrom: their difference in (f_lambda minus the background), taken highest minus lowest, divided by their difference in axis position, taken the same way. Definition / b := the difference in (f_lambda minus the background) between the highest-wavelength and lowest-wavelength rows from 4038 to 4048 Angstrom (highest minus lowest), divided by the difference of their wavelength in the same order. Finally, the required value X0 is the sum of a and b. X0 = 0.02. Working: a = 0.064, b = -0.05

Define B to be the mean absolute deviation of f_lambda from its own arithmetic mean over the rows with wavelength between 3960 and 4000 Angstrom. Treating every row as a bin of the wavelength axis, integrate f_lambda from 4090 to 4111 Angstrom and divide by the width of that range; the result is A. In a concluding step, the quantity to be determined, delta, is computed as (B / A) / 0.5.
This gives 0.44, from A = 8.6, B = 1.9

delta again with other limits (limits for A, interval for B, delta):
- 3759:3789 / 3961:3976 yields 0.49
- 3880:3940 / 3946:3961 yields 0.07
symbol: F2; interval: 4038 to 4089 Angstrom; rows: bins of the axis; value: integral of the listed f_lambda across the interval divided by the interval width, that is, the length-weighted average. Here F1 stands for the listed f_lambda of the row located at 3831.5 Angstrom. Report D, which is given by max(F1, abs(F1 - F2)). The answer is 6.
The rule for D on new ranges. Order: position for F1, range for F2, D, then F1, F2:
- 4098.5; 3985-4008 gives 8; 8.18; 9.4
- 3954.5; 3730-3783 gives 9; 9.24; 7.1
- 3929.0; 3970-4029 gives 5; 5.36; 9.0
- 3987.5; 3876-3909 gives 9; 9.37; 7.8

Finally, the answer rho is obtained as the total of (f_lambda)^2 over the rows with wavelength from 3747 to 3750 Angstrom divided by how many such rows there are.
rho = 29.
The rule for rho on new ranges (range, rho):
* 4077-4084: 89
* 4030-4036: 83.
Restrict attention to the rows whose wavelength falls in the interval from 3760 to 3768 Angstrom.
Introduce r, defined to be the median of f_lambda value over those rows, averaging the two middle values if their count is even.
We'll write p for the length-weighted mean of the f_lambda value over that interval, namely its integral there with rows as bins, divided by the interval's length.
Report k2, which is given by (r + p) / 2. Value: 7.7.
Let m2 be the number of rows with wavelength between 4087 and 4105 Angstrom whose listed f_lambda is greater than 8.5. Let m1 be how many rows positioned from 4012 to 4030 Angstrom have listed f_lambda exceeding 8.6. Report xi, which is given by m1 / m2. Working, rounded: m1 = 12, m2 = 8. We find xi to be 1.50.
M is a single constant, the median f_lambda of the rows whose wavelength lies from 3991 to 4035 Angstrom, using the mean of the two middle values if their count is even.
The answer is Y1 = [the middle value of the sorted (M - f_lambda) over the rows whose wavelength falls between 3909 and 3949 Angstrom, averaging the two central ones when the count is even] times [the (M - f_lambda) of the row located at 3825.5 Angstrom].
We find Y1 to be 4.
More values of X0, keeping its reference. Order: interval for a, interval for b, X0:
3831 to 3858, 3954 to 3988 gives 0.09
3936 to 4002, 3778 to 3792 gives 0.13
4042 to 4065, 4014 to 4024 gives -0.10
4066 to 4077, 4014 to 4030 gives 0.01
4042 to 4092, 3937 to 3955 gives 0.23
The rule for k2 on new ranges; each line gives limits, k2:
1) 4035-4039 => 10.1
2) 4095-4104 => 7.6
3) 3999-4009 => 9.6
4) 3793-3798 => 6.9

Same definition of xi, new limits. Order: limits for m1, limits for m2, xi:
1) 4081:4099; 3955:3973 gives 5.50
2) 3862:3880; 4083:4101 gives 0.90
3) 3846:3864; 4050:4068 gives 0.67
